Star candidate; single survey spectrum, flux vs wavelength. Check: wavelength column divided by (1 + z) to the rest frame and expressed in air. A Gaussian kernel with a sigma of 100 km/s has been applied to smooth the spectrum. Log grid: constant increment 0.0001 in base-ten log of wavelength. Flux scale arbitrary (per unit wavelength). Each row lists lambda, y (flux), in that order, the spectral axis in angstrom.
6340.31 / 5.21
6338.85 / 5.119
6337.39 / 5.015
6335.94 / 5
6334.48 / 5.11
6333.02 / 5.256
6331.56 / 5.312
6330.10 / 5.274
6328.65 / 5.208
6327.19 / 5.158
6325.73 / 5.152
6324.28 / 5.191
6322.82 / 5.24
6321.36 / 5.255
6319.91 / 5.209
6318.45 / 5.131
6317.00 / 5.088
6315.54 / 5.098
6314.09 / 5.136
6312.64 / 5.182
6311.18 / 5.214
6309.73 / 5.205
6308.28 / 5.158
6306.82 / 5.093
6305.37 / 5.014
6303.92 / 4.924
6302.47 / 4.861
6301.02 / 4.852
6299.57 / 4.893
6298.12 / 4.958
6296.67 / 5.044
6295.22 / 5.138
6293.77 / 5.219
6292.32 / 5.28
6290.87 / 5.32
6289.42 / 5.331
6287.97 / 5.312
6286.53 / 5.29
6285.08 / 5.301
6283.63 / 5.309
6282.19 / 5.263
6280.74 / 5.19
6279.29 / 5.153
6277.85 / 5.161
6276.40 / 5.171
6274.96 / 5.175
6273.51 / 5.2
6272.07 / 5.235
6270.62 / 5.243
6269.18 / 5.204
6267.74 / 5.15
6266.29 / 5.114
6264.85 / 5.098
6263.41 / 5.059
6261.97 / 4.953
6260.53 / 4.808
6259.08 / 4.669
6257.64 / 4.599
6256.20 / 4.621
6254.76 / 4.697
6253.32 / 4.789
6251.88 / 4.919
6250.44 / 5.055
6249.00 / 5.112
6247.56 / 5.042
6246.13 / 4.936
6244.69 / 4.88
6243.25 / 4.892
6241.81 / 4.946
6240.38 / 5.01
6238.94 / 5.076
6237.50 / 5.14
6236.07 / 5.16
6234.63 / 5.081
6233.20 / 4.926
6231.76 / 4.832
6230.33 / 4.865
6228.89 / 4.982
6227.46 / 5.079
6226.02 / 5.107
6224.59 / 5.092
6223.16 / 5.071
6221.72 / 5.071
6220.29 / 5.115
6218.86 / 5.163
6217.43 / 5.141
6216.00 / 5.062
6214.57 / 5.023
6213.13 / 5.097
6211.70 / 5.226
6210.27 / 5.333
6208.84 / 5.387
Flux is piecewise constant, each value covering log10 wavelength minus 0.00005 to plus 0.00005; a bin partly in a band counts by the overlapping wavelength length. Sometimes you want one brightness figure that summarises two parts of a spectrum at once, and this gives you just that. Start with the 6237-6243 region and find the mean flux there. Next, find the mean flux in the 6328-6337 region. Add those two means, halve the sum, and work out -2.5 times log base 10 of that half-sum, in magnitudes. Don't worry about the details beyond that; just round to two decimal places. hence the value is -1.77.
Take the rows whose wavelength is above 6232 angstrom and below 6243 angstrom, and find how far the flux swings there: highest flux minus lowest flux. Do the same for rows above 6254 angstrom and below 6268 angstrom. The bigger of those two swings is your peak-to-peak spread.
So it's 0.55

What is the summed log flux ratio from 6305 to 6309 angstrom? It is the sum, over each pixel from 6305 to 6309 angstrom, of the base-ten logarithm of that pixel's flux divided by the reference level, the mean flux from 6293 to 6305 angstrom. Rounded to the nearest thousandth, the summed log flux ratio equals 0.026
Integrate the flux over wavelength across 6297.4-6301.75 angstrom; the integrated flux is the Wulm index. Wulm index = 21.3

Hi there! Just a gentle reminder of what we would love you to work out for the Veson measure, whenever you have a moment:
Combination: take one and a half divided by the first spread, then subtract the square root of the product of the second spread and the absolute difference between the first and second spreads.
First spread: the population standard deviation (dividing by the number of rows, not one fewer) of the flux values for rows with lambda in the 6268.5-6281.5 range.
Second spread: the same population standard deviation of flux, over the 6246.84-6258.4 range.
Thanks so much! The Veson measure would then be 51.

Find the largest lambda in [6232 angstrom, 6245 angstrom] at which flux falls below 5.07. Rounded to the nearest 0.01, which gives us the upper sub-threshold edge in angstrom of 6244.69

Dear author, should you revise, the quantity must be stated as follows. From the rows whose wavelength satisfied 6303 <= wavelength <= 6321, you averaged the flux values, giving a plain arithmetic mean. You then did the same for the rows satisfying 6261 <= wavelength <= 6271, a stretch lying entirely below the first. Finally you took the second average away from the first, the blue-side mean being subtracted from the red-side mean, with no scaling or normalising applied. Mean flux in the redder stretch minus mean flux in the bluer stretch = 0.0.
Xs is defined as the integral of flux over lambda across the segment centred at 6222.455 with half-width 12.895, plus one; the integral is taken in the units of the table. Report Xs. 132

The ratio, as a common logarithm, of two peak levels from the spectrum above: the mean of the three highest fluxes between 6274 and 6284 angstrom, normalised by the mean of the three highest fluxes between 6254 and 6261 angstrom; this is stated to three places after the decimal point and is 0.046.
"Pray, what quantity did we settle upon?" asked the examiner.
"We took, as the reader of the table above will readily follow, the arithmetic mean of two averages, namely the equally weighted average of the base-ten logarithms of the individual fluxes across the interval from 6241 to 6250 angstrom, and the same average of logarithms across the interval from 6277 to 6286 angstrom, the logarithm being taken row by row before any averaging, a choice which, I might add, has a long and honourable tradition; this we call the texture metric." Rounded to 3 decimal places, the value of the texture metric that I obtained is 0.707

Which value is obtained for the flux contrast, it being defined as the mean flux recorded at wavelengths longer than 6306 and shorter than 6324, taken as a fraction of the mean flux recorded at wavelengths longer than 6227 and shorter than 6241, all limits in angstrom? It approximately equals 1.030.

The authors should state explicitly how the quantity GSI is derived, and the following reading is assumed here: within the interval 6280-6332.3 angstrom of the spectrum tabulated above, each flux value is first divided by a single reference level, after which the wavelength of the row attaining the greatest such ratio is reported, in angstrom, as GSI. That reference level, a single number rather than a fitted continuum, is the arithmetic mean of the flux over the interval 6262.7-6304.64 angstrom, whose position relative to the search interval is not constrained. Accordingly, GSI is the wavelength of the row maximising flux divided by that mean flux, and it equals 6289.42 angstrom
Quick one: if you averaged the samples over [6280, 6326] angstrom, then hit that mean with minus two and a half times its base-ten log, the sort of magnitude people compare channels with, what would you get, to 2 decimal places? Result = -1.78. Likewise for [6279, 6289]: -1.80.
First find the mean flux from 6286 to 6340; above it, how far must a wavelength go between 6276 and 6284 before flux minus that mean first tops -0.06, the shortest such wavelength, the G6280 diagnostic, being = 6276.40 angstrom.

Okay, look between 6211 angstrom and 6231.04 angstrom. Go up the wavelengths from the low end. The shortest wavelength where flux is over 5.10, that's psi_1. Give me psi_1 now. 6211.70 angstrom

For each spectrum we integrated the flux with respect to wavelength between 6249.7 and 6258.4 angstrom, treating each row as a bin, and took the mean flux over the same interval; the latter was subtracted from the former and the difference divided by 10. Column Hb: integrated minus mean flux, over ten 3.7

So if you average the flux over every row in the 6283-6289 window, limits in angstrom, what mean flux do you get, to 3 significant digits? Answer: 5.30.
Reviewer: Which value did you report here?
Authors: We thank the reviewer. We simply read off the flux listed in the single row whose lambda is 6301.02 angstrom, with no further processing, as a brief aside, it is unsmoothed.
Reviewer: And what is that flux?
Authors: 4.852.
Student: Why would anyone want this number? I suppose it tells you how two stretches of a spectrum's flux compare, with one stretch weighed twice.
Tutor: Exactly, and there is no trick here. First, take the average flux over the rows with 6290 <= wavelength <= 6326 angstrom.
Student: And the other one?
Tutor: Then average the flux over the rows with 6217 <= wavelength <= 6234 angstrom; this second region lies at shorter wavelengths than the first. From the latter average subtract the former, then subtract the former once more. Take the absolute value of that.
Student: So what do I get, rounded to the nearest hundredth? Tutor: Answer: 5.19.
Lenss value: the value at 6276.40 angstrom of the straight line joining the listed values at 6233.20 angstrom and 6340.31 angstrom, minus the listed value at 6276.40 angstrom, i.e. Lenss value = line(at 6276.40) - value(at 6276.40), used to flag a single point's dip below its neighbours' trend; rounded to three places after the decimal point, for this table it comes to -0.130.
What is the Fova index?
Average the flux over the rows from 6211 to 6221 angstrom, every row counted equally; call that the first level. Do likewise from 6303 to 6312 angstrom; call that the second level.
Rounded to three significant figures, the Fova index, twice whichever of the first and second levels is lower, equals 10.2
